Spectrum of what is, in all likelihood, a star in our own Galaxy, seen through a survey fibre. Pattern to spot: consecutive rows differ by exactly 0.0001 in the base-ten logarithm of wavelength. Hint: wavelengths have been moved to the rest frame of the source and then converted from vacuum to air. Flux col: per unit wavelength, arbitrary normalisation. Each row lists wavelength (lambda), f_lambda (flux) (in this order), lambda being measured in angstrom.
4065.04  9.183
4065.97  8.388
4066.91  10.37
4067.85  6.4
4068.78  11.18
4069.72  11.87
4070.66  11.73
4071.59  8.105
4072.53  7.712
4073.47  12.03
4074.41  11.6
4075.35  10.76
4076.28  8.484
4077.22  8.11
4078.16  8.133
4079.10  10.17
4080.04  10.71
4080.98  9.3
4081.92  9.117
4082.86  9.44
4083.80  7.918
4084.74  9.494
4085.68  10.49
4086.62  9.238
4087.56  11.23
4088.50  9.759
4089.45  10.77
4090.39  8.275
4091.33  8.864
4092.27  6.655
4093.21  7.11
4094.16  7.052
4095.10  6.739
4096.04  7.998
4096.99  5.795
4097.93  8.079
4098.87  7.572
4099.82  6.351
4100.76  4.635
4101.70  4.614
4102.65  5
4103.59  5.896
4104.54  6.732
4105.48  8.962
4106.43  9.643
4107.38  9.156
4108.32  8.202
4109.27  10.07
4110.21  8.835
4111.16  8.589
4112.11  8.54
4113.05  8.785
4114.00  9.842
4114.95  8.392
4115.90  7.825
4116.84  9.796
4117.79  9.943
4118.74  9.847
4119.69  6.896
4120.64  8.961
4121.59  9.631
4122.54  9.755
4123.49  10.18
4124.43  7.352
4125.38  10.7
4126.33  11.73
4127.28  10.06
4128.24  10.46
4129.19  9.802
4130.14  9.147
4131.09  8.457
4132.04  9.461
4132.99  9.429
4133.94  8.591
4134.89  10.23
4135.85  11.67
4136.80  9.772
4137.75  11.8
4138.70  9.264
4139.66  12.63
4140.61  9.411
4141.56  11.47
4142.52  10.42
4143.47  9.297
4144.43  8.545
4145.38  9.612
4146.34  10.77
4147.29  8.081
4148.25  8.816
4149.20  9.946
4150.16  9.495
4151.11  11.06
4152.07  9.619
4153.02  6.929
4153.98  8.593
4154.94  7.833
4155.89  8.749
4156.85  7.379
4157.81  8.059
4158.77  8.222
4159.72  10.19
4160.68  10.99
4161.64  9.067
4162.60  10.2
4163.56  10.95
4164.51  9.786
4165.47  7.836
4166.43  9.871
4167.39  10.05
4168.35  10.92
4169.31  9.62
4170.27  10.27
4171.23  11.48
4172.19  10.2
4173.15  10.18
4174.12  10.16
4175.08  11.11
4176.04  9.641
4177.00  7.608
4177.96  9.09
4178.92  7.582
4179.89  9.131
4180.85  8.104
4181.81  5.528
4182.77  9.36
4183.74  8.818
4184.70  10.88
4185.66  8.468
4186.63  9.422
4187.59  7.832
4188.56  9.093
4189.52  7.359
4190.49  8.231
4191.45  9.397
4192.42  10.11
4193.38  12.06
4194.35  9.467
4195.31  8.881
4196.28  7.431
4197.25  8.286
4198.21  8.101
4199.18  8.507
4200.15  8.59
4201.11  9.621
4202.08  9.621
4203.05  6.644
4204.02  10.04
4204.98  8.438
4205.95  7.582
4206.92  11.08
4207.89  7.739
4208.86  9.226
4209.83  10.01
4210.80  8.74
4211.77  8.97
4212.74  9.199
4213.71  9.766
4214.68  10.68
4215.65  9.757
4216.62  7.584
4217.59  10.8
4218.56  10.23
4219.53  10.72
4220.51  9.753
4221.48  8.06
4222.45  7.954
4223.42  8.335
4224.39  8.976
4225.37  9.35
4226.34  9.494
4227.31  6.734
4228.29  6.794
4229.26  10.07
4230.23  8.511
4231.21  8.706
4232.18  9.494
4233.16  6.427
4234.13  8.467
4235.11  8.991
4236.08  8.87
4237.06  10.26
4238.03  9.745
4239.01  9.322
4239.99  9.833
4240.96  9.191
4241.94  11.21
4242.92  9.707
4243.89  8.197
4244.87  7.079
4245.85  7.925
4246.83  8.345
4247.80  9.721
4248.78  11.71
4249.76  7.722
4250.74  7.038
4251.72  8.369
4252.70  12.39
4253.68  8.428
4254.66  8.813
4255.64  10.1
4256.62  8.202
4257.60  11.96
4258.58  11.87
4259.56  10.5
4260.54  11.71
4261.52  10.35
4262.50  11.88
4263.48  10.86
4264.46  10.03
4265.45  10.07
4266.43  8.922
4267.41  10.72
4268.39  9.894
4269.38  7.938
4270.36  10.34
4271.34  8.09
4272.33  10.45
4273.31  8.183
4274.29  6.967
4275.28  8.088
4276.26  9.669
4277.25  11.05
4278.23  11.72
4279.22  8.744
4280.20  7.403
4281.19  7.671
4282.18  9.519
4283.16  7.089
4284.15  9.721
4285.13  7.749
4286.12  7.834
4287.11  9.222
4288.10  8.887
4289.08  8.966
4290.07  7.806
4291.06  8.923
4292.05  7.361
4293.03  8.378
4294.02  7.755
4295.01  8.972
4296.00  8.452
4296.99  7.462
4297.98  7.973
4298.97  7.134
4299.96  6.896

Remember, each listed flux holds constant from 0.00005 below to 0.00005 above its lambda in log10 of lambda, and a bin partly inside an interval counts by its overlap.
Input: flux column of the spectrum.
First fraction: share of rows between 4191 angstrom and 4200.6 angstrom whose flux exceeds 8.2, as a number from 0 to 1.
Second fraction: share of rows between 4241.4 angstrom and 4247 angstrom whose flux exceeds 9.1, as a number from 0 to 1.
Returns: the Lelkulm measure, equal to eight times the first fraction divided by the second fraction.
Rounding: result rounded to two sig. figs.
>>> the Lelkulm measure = 19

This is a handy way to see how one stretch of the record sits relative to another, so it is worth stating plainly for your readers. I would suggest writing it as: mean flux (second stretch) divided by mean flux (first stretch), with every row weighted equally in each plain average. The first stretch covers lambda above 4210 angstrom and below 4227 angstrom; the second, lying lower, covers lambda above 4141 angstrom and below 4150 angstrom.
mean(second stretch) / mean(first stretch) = 1.04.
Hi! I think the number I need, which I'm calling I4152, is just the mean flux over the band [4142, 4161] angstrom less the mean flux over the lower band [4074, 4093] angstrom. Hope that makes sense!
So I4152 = -0.3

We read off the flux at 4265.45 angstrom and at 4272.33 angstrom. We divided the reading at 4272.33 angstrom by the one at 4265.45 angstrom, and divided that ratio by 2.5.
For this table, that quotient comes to 0.42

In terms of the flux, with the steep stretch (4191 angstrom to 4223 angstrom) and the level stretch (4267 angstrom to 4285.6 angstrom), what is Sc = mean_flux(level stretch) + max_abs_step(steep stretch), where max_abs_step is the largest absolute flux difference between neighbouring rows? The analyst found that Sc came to 12.5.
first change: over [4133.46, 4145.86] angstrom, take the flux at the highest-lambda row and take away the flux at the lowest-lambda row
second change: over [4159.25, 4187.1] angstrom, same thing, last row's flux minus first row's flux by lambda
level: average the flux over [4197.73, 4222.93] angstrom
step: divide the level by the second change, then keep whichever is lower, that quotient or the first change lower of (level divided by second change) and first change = -12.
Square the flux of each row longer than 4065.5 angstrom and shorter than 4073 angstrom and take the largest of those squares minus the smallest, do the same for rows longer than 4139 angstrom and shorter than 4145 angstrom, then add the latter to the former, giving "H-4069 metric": 186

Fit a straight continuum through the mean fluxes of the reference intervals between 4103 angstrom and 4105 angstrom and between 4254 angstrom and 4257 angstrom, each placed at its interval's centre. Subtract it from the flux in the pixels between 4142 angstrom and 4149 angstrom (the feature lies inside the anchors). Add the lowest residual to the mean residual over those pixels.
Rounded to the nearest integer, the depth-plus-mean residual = 3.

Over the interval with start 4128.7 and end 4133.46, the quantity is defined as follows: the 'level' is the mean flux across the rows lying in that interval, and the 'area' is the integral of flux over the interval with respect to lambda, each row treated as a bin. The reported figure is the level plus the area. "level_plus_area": 53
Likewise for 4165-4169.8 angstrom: 56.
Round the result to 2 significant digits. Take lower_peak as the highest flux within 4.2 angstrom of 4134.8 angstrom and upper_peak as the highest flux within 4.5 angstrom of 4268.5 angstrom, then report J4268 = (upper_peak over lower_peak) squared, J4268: 0.83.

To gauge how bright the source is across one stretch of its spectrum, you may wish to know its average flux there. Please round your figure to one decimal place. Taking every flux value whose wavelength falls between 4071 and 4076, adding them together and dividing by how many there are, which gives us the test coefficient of 10.0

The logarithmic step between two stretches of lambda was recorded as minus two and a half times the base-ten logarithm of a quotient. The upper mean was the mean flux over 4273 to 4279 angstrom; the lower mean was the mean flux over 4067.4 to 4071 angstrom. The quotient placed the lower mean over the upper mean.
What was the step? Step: -0.11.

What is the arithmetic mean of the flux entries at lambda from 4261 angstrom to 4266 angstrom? 10.6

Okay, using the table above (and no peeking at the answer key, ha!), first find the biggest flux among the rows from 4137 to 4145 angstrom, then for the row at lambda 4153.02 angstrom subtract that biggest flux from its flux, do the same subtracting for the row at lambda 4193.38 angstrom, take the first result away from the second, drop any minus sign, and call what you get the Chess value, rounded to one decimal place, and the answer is 5.1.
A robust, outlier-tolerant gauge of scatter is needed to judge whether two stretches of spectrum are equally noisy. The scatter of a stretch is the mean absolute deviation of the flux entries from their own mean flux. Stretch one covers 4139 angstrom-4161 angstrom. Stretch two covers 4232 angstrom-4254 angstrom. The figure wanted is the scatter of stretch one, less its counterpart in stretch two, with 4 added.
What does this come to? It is 4.0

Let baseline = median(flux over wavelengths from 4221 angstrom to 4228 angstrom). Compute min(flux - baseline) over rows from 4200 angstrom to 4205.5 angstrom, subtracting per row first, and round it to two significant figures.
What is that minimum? -1.7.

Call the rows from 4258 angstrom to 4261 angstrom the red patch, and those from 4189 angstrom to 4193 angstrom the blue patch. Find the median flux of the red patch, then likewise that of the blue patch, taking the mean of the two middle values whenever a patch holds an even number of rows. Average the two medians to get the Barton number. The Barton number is 10.3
